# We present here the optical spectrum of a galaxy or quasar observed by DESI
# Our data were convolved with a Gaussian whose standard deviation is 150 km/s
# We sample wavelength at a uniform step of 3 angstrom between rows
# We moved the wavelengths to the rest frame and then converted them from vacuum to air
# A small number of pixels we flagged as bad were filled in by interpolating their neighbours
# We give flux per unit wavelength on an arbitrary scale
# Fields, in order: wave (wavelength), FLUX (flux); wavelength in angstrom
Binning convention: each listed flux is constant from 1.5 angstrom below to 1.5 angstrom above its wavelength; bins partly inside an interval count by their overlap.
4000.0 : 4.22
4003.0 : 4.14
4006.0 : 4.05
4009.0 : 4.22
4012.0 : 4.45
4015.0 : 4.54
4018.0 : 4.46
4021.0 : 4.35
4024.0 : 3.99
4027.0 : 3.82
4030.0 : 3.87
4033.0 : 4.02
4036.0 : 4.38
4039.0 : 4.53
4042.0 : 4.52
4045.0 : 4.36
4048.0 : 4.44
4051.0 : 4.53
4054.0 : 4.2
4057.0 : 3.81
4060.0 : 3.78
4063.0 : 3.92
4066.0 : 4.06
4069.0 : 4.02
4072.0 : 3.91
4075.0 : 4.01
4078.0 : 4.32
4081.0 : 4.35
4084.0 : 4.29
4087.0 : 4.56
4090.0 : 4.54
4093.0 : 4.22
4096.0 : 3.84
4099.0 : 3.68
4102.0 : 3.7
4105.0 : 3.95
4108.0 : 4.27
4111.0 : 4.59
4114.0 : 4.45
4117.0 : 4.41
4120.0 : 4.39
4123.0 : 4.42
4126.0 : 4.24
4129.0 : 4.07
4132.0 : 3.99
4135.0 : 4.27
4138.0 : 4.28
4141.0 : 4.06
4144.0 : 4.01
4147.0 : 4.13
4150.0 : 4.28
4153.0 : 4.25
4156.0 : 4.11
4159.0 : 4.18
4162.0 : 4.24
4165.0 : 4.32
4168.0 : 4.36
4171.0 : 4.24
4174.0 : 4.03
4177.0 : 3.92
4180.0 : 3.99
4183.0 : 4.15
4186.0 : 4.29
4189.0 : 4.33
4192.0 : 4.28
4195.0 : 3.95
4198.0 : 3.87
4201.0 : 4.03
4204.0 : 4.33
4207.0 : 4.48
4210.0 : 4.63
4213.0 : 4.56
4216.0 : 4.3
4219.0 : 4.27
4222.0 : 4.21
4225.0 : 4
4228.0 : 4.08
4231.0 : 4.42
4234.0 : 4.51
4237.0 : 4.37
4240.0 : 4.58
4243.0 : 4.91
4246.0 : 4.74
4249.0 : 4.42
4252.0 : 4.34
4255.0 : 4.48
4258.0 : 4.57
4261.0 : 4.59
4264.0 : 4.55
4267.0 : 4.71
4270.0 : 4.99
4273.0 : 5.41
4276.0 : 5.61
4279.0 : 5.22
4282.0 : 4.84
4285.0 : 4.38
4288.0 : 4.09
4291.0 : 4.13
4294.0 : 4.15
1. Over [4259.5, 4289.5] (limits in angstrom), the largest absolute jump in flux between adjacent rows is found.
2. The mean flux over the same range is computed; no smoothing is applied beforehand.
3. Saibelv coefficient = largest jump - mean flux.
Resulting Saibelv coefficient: -4.38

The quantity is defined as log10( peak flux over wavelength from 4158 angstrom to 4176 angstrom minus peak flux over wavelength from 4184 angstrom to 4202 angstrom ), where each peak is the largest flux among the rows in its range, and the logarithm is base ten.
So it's -1.52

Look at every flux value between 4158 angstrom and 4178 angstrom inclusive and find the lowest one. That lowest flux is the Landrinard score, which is 3.92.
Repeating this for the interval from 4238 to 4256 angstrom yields 4.34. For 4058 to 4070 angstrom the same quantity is 3.78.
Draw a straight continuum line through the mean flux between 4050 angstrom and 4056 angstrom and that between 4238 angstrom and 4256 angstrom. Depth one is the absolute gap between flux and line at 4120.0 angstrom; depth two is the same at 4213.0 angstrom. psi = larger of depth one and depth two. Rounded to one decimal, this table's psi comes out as 0.0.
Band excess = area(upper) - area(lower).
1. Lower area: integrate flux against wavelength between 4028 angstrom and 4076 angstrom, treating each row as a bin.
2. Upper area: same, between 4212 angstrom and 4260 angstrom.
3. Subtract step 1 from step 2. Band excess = 13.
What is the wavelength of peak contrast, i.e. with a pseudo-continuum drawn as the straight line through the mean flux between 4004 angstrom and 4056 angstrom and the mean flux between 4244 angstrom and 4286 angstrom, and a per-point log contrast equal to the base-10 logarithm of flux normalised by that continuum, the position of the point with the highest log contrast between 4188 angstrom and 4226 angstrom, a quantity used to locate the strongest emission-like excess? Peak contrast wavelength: 4210.0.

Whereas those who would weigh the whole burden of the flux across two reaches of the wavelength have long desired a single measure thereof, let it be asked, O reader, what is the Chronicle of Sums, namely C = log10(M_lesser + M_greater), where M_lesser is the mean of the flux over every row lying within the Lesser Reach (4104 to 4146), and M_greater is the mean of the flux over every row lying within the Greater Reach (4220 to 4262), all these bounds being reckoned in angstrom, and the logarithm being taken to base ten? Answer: 0.939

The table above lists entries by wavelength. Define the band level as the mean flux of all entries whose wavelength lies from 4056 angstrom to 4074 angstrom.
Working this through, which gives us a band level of 3.92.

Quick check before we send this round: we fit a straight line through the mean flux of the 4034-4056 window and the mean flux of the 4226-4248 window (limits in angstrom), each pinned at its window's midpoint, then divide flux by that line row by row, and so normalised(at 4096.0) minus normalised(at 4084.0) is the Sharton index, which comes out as -0.10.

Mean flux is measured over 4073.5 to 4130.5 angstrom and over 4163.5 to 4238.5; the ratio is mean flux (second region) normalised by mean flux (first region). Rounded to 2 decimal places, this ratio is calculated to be 1.00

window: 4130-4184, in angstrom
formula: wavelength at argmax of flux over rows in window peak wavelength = 4168.0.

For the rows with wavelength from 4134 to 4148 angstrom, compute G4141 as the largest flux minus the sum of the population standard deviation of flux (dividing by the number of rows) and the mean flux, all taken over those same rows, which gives 0.02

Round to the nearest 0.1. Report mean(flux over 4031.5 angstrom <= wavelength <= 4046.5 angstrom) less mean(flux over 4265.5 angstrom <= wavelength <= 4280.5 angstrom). -0.8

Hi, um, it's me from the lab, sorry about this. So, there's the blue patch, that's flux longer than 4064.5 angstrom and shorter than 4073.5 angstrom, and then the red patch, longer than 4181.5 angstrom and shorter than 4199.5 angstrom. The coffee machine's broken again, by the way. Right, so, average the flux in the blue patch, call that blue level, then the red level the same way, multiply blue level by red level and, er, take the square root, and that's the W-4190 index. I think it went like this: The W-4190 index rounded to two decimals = 4.07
